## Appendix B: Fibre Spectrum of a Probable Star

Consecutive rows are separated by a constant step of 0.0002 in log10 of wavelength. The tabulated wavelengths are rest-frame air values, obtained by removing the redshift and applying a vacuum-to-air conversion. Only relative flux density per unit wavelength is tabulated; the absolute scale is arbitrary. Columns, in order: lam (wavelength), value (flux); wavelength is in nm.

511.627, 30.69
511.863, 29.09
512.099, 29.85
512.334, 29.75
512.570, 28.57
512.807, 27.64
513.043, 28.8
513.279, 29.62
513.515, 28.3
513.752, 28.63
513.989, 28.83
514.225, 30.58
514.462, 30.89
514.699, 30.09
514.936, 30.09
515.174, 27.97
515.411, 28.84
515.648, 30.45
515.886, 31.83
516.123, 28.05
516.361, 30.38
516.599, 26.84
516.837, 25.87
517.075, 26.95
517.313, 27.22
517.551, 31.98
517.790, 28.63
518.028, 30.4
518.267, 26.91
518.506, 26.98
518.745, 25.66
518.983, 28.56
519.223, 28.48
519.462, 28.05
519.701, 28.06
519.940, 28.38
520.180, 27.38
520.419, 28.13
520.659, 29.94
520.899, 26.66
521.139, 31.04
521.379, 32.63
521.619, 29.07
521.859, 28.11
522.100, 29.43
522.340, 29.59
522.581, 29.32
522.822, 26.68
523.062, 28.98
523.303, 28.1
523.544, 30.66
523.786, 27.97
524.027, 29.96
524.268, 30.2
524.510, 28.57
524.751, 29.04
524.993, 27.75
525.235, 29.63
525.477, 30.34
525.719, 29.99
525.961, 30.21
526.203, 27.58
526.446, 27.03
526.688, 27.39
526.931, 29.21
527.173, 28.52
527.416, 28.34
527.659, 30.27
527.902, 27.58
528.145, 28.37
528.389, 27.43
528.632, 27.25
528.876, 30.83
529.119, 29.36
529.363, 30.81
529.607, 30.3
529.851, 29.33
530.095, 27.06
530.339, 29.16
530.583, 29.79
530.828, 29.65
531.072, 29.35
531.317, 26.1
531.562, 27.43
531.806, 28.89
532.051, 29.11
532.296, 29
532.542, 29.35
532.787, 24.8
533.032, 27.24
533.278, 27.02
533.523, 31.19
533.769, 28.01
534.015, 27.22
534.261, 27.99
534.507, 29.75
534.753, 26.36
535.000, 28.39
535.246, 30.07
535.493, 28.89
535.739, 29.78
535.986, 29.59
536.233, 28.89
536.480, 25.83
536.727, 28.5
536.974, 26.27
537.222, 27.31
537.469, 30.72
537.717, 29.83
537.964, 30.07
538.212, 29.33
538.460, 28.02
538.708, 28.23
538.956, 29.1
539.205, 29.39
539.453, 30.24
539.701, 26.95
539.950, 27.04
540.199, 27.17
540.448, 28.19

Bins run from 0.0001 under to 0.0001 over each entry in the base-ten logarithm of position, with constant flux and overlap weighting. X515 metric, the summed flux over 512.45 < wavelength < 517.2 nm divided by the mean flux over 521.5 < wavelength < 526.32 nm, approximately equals 19.9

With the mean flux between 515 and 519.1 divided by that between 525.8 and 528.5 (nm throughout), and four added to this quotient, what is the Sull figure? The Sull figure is 5.00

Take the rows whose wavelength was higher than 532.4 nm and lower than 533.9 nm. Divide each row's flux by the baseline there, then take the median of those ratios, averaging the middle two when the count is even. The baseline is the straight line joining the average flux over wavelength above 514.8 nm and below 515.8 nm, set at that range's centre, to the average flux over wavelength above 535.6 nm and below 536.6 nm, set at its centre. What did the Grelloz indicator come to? 0.96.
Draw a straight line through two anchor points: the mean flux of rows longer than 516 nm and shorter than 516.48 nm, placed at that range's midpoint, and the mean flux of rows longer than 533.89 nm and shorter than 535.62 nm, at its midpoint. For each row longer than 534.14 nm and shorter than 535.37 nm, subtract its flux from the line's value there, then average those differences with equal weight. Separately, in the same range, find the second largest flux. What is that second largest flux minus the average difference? 29.9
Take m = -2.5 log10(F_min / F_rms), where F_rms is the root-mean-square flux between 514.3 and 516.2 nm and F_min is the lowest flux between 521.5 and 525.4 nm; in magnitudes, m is 0.120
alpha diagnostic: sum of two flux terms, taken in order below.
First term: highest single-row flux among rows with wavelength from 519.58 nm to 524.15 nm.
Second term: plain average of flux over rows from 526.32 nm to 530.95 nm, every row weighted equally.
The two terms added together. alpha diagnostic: 61.5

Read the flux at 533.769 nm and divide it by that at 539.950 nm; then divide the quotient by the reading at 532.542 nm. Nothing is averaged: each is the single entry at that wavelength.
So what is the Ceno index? 0.0353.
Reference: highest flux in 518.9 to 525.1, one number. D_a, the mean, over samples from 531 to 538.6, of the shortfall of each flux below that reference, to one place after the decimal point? 4.2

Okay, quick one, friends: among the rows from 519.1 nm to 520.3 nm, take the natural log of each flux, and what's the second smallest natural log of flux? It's 3.33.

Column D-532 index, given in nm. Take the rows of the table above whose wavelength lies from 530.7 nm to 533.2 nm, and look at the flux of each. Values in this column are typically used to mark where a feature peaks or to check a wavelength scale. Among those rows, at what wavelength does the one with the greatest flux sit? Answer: 530.828 nm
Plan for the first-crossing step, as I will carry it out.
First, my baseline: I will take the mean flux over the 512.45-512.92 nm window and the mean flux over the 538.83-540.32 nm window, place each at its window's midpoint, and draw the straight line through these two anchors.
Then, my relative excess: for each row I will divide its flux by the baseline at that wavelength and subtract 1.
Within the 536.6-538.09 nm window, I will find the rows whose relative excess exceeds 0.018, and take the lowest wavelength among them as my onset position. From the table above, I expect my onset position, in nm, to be 537.469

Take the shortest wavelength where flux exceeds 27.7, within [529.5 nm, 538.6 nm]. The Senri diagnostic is 529.607 nm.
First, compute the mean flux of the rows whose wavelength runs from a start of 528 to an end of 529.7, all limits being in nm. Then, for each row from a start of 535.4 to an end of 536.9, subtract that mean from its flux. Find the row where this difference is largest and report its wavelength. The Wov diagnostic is 535.739 nm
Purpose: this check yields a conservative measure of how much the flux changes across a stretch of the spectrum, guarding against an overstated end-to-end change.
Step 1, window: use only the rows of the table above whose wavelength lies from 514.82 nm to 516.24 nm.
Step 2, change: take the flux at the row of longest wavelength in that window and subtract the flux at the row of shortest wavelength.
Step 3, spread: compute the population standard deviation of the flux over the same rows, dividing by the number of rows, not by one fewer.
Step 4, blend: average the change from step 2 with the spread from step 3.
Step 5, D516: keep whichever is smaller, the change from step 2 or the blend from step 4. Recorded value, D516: -2.0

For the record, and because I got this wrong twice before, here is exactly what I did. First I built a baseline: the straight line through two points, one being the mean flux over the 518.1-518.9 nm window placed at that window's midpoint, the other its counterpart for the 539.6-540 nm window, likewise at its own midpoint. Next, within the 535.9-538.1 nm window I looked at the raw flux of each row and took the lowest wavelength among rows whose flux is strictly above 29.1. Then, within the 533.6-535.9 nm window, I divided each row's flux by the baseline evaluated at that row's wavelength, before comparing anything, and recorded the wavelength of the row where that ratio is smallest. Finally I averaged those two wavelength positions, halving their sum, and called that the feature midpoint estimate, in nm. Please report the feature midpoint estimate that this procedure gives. 535.37 nm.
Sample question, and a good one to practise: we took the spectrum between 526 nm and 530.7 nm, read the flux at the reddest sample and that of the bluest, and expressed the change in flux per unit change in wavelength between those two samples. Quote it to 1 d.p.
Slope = 0.5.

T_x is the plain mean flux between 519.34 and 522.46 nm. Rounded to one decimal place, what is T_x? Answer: 29.0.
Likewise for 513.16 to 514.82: 29.6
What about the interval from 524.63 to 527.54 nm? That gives 28.8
